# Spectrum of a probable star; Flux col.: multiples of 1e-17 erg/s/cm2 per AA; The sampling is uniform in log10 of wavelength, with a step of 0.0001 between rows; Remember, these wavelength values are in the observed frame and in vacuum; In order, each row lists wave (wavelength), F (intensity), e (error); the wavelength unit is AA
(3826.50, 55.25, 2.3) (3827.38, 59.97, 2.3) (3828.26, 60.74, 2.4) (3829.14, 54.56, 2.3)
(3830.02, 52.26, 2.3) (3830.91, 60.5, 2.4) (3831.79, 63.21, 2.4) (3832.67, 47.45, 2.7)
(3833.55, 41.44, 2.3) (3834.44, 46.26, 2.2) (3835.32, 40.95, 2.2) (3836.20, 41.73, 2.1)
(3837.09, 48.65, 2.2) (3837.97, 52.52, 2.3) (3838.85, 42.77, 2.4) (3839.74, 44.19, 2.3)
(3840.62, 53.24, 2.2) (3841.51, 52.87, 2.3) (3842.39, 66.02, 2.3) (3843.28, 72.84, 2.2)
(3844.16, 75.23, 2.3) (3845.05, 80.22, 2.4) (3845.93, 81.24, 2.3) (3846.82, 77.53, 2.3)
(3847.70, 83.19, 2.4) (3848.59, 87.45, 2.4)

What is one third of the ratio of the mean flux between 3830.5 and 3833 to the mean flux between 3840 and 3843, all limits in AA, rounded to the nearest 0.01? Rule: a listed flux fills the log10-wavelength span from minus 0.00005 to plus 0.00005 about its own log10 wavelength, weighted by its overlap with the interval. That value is 0.33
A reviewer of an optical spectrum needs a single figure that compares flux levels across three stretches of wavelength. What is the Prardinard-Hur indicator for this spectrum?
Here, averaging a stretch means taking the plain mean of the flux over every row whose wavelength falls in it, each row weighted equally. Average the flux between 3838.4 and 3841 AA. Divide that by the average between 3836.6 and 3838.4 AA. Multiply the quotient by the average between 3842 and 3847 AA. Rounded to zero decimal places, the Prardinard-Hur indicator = 70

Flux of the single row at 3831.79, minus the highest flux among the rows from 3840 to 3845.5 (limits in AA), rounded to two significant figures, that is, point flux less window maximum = -17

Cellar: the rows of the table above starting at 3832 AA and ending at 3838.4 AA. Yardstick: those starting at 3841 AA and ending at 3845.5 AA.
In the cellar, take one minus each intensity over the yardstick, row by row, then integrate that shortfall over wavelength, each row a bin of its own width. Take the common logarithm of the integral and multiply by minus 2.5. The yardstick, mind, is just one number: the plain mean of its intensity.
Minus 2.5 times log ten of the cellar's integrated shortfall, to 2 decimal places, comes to -0.82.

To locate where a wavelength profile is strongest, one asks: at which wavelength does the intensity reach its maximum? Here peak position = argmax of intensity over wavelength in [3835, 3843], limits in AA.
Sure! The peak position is 3842.39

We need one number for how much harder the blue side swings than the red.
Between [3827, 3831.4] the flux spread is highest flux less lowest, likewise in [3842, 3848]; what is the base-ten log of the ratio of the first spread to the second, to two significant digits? -0.31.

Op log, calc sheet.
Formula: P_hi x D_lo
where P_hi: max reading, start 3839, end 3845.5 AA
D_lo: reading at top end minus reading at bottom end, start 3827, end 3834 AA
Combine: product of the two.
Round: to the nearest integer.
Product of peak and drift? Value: -1486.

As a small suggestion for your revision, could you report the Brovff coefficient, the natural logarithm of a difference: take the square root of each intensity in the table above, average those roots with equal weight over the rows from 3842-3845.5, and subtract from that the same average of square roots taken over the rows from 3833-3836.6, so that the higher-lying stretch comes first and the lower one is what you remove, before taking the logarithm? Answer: 0.7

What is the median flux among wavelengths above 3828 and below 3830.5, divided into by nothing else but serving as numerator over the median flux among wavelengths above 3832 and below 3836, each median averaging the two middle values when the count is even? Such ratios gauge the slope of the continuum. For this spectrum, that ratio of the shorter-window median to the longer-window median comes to 1.2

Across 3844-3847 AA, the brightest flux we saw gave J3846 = 81.24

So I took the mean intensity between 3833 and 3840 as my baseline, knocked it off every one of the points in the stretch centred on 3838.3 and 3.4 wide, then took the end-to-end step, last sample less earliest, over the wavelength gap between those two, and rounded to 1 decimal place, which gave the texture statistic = -1.7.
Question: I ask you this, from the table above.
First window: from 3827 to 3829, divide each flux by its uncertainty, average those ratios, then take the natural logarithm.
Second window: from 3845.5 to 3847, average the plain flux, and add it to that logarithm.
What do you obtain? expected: 83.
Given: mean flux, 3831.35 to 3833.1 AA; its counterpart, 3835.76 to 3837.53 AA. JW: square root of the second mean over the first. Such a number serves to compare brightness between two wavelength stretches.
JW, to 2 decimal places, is 0.90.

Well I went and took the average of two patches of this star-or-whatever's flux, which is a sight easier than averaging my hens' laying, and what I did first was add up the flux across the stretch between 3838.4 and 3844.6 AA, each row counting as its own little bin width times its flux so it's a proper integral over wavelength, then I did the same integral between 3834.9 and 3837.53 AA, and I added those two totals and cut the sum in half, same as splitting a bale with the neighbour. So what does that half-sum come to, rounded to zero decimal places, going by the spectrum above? 238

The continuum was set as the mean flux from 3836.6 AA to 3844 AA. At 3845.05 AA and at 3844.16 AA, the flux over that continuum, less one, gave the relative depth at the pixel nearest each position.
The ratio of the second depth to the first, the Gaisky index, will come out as 0.8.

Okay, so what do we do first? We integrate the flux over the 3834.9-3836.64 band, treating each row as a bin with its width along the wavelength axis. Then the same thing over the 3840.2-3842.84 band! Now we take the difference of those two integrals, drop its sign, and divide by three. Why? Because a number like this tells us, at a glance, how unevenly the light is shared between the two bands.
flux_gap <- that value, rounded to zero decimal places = 26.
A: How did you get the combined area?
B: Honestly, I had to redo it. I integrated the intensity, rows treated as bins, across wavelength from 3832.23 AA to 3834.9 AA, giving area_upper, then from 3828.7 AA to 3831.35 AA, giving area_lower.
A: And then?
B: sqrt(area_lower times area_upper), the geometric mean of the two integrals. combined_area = 133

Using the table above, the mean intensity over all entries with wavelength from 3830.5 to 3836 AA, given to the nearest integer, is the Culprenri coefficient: 50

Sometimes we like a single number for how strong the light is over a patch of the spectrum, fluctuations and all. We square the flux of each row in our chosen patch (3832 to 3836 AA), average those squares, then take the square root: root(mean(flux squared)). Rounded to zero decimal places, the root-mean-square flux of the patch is 44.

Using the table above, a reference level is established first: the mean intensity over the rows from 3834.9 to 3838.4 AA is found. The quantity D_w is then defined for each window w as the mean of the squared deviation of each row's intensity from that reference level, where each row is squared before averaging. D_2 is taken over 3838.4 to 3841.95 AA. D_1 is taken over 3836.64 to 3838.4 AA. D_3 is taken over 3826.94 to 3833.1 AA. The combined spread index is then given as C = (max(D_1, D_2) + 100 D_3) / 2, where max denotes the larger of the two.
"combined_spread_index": 7437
